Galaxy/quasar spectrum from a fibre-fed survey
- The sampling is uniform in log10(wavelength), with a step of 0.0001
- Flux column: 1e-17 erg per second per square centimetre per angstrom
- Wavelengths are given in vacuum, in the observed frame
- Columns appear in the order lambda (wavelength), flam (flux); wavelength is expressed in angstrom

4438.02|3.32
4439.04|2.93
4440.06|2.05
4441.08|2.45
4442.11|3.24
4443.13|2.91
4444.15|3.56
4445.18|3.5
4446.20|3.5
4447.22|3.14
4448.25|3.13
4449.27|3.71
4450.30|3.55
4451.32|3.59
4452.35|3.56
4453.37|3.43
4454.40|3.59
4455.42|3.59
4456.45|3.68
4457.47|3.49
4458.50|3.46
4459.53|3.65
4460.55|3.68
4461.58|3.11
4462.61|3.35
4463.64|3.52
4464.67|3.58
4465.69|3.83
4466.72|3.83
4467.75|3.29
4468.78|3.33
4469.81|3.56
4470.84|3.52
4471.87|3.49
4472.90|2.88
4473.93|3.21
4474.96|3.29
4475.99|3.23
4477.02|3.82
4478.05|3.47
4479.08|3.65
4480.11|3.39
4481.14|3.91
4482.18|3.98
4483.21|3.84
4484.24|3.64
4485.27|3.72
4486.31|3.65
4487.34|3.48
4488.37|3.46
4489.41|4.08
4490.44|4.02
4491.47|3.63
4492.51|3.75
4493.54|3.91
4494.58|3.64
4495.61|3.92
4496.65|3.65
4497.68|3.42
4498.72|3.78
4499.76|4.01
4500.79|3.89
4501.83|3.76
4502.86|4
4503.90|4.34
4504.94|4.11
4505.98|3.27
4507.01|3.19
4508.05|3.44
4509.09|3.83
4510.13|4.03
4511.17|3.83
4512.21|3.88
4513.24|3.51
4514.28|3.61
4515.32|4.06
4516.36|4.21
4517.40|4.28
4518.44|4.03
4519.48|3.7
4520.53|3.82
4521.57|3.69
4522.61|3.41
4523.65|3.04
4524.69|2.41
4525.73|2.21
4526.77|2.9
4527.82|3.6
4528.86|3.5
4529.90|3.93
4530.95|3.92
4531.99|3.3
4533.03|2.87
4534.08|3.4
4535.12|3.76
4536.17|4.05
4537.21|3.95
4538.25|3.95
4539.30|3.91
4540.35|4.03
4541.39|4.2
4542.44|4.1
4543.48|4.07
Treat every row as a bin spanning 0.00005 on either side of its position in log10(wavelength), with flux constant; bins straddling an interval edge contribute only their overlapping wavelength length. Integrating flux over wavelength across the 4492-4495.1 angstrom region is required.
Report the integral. 11.7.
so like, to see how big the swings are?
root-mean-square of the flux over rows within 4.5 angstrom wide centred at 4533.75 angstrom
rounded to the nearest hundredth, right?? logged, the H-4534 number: 3.35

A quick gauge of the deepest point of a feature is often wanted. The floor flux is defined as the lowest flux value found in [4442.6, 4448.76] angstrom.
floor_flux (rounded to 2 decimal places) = 2.91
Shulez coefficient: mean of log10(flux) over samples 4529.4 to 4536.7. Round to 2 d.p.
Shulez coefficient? 0.55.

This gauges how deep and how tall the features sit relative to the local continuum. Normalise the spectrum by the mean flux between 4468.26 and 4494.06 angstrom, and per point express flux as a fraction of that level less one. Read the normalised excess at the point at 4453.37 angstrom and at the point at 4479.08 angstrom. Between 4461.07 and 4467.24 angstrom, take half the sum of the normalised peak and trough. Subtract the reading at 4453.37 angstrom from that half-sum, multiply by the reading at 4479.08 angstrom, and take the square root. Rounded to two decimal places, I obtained 0.01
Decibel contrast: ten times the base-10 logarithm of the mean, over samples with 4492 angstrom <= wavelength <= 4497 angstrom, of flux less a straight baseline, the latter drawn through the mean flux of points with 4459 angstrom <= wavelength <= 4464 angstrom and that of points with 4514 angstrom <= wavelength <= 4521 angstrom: -17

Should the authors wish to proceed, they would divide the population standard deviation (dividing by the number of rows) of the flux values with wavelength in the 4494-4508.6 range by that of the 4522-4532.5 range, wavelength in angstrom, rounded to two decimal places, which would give 0.58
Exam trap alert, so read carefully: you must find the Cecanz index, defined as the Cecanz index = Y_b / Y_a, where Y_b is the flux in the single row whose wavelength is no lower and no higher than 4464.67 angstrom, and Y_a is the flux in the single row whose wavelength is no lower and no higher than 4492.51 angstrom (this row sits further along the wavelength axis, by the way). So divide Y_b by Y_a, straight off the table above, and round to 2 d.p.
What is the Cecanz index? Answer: 0.95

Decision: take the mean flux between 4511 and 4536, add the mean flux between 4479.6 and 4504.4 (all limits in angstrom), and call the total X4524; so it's 7.32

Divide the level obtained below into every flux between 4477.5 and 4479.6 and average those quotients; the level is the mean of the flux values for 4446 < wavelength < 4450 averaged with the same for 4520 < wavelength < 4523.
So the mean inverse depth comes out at 0.99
